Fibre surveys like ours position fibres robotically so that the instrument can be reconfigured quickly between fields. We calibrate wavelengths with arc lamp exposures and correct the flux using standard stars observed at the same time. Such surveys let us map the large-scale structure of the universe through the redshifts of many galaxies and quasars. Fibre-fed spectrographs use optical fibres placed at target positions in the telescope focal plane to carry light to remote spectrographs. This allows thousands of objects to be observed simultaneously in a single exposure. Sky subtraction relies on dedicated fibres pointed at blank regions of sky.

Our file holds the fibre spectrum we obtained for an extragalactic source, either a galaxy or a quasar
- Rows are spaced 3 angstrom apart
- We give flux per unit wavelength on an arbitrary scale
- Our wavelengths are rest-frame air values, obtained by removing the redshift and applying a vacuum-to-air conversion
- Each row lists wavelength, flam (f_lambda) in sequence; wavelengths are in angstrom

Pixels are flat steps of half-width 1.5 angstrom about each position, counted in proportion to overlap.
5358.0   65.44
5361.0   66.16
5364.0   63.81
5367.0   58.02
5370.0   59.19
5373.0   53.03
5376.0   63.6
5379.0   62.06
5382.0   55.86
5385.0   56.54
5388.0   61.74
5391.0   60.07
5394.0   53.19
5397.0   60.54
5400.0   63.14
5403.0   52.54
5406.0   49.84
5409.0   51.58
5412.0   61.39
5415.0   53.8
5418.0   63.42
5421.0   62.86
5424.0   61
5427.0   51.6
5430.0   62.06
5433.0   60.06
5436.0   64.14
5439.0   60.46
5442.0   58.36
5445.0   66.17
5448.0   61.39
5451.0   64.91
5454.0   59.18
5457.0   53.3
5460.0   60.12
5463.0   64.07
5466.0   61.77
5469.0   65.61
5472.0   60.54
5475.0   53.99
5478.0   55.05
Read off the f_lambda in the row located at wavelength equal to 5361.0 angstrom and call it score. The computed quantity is 66.16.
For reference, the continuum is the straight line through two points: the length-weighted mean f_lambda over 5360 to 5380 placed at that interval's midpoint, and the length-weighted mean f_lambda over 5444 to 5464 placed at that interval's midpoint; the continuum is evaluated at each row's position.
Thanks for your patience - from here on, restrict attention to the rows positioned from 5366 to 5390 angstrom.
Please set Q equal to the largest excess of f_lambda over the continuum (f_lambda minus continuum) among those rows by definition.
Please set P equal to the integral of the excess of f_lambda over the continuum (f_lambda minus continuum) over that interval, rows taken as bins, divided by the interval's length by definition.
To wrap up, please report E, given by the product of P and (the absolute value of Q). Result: -6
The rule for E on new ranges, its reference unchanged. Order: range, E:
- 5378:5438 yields -8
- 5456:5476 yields -4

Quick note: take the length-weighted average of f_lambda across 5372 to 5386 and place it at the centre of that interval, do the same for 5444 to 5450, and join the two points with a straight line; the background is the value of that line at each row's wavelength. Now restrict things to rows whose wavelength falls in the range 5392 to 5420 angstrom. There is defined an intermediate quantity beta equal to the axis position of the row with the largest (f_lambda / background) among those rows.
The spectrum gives 5400.0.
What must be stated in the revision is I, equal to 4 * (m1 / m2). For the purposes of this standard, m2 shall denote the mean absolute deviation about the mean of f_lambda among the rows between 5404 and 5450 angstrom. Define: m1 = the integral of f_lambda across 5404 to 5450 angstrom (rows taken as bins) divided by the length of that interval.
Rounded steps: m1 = 59.2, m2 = 4.1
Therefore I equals 58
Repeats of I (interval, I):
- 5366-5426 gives 59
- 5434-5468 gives 91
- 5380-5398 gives 83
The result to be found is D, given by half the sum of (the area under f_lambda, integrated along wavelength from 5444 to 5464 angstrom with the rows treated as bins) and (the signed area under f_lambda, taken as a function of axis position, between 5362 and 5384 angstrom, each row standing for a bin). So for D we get 1265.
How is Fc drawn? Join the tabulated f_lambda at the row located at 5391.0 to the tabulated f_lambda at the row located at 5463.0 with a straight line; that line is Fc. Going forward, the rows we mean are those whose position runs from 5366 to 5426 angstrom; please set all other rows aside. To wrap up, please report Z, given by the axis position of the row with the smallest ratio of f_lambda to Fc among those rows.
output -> 5406.0 angstrom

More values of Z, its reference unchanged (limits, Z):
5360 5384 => 5373.0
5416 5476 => 5427.0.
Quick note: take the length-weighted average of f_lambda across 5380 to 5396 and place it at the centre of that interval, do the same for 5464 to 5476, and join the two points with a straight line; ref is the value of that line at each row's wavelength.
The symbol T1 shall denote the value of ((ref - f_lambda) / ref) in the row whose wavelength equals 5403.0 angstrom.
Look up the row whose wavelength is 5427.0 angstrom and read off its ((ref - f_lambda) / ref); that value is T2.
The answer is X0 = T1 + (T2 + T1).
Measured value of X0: 0.33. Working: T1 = 0.10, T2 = 0.13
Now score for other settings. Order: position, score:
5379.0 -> 62.06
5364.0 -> 63.81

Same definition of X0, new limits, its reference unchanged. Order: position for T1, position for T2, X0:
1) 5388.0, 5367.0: -0.16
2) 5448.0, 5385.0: -0.03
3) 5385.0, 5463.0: -0.02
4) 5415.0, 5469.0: 0.09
